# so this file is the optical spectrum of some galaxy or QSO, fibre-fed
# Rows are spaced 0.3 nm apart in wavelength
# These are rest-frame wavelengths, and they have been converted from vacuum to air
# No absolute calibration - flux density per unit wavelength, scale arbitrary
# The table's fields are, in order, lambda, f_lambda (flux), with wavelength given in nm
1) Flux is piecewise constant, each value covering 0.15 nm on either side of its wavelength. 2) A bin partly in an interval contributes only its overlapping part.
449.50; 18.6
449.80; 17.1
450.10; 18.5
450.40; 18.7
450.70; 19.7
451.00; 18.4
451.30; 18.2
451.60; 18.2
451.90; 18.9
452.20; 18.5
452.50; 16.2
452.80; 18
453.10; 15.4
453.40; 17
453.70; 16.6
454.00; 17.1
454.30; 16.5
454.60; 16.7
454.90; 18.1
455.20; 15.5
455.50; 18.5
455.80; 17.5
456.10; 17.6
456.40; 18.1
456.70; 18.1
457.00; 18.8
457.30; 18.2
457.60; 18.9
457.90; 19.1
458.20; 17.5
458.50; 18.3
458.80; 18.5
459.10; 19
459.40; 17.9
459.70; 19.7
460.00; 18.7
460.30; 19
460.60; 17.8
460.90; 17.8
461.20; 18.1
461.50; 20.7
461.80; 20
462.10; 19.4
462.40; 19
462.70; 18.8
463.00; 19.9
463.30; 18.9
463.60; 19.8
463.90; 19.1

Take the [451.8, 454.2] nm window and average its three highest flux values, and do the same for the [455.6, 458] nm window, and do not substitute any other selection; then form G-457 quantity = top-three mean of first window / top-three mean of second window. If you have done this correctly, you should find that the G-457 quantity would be 0.98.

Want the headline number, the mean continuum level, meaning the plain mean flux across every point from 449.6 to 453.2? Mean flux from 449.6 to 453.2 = 18.0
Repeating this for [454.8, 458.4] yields 18.0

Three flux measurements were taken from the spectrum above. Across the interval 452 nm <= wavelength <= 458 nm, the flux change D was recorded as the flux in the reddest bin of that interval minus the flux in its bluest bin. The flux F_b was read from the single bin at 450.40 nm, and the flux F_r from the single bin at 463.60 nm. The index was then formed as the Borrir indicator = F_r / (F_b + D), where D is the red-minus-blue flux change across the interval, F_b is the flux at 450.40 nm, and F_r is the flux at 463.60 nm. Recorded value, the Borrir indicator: 1.03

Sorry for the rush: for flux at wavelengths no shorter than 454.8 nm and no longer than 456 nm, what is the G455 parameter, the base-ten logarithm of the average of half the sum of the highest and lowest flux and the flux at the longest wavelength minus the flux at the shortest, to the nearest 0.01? 0.91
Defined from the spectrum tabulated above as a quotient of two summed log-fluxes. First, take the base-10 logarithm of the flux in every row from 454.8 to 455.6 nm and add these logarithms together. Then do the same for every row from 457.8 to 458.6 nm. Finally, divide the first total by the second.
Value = 1.0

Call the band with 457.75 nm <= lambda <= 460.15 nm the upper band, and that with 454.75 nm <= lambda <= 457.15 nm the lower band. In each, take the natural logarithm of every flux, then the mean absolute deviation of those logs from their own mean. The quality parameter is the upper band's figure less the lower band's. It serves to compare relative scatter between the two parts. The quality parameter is -0.011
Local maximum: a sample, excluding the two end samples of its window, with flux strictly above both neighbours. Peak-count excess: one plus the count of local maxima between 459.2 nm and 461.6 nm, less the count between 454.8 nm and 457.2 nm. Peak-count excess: 2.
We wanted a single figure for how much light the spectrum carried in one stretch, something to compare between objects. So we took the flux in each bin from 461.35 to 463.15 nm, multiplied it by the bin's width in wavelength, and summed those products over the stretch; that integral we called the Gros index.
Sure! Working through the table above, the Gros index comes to 35.3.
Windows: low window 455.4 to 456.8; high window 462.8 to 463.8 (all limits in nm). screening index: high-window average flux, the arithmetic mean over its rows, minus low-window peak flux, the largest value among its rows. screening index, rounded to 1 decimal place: 1.0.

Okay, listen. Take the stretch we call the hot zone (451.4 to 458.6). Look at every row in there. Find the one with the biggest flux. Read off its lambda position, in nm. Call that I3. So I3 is 457.90 nm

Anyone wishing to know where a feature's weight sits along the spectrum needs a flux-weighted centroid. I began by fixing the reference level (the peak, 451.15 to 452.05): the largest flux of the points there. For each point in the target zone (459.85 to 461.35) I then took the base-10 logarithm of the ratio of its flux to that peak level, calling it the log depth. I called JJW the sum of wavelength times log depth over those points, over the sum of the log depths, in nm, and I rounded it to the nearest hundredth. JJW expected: 460.83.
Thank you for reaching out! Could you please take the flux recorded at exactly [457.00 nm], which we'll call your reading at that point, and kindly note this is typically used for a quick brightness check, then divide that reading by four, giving 4.70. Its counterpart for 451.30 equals 4.55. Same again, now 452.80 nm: 4.50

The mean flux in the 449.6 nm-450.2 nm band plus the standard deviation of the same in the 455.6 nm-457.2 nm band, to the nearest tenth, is 18.3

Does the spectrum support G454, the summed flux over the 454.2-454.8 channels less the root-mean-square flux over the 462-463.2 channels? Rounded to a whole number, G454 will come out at 14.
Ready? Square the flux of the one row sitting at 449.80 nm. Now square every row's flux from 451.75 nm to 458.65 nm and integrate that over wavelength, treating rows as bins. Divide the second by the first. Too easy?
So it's 7.35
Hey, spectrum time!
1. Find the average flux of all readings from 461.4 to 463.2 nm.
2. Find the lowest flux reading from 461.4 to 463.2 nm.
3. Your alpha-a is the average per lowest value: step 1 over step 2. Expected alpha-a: 1.04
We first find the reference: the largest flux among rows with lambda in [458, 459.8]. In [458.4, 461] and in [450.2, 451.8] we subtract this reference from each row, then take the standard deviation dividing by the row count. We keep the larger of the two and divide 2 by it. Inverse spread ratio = 3.3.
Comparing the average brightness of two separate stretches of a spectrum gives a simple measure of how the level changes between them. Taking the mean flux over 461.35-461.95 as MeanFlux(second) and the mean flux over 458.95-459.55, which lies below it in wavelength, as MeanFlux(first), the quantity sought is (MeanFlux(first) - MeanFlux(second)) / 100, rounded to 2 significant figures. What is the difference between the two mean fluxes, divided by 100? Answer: -0.019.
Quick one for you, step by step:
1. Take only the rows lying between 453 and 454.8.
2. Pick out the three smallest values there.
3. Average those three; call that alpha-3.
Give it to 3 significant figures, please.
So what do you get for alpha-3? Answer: 16.2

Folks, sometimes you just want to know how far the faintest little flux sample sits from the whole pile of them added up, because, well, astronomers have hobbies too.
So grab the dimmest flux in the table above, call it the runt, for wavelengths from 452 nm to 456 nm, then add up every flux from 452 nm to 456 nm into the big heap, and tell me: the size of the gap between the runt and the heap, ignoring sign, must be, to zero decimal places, 206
